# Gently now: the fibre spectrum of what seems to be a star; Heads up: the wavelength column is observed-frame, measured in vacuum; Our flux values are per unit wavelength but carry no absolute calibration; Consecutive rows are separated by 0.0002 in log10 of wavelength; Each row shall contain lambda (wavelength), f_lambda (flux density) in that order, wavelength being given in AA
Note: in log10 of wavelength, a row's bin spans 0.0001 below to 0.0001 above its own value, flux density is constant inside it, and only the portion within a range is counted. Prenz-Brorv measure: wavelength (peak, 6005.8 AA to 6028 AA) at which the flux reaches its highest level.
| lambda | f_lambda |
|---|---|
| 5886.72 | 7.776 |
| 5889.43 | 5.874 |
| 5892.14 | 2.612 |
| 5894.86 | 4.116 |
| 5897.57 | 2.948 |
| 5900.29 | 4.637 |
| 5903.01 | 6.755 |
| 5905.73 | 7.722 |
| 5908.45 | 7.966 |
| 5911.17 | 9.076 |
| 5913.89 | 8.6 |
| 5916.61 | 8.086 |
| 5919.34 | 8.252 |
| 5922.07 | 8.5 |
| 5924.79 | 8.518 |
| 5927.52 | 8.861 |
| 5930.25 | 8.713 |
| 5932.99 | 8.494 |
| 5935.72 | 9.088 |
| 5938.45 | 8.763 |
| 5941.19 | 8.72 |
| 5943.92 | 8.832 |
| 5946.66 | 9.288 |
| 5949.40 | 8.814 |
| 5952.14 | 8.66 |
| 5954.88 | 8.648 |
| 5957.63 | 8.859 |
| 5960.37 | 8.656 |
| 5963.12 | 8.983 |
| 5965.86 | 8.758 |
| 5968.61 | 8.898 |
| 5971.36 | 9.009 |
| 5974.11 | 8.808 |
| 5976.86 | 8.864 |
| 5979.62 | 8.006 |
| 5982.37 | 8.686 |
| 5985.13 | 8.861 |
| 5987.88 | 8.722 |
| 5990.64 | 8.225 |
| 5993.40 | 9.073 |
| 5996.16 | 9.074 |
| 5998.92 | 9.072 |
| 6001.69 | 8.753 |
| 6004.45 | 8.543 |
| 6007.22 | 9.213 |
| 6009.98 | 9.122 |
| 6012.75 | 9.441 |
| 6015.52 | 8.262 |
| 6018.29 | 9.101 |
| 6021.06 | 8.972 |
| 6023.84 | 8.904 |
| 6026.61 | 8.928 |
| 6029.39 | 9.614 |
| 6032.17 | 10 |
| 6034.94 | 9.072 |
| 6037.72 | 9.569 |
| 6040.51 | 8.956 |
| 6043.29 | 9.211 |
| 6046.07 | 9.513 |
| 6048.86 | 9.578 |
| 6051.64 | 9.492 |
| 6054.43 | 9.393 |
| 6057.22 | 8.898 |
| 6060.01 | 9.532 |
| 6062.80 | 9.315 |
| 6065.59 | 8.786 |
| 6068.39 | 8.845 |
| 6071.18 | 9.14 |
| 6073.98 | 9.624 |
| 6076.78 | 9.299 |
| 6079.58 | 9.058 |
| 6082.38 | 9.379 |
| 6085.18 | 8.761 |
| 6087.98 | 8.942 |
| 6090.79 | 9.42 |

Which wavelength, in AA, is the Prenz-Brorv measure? 6012.75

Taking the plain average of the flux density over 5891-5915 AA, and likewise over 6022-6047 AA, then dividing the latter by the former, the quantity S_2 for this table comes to 1.54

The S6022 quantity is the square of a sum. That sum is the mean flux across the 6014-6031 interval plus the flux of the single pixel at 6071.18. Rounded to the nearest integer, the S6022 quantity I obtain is 328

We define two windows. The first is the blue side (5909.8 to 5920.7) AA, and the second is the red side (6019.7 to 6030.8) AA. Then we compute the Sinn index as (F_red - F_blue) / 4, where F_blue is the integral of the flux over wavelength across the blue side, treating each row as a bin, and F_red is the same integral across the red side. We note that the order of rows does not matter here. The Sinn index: 2.1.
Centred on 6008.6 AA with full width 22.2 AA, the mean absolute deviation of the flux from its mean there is 0.31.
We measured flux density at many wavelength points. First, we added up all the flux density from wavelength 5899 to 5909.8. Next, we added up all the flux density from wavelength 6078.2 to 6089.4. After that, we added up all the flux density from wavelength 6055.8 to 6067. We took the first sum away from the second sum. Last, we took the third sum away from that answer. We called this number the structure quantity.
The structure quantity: -27.5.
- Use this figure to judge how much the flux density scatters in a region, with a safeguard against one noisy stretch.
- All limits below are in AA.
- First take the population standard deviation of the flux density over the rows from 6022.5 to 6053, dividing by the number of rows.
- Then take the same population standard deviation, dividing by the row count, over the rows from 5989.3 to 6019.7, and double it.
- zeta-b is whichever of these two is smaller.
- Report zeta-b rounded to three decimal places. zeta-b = 0.339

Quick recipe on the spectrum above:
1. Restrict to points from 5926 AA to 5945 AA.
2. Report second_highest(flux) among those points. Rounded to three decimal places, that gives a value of 8.861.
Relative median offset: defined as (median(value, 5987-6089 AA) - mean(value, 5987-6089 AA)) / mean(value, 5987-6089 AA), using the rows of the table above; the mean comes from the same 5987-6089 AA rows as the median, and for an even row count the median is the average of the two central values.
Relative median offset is -0.005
